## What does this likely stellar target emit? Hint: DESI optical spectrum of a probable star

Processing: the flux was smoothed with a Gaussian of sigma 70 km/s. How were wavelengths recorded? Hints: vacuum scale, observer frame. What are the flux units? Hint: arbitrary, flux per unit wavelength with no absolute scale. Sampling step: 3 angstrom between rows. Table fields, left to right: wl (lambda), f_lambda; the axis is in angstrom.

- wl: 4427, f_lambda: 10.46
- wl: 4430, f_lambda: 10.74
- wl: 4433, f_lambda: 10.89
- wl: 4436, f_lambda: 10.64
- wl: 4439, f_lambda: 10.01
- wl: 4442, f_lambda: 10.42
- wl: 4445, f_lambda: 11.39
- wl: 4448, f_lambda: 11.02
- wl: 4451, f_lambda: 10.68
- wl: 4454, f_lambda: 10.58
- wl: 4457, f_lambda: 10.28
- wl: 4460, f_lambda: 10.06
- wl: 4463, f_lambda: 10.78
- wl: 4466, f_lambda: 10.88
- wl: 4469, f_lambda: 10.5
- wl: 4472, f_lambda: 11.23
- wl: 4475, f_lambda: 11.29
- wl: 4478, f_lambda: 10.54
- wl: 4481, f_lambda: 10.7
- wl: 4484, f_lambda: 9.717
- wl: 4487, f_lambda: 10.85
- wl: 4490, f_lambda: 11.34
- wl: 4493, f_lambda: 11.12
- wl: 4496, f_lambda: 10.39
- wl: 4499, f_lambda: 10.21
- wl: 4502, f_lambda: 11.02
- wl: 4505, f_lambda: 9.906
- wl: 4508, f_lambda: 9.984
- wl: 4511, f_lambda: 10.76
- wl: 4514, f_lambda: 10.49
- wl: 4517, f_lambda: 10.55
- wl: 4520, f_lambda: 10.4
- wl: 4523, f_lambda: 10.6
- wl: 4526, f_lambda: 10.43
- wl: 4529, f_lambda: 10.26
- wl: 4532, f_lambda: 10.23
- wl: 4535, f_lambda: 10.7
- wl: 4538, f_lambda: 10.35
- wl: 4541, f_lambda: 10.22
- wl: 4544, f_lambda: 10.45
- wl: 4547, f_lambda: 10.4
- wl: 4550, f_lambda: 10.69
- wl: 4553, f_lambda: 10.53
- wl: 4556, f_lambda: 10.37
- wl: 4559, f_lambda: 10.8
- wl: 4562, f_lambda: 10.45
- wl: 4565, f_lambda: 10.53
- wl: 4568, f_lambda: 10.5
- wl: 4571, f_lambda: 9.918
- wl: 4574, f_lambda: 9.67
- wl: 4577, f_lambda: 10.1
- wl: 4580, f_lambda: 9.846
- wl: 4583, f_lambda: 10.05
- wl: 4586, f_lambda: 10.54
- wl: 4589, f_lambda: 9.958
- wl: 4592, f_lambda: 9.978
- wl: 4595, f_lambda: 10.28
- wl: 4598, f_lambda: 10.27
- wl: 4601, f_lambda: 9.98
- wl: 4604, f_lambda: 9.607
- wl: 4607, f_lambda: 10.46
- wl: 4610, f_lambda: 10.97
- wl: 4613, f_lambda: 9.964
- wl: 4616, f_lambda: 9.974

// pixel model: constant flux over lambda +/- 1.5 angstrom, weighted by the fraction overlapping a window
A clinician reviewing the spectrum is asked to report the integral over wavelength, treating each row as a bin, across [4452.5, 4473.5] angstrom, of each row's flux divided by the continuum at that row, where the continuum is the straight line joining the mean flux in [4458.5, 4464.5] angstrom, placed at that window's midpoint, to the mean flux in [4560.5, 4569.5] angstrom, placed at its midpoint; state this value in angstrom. 21.4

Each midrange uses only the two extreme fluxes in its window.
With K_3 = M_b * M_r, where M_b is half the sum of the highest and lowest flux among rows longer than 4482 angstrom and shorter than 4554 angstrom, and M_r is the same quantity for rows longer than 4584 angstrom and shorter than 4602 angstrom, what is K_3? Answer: 108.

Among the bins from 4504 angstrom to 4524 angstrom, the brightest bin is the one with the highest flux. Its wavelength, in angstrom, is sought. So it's 4511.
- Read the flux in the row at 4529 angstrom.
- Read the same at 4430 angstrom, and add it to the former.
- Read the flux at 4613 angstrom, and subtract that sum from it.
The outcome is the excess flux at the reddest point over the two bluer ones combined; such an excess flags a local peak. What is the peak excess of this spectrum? -11.0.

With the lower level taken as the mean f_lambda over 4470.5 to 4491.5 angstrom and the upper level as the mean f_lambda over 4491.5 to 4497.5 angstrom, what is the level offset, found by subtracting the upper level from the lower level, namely 0.1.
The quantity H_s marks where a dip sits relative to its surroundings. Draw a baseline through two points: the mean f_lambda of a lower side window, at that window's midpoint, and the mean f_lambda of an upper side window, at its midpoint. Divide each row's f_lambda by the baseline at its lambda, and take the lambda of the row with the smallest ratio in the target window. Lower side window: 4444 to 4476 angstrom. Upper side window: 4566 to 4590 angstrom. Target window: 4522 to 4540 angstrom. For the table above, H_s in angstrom 4532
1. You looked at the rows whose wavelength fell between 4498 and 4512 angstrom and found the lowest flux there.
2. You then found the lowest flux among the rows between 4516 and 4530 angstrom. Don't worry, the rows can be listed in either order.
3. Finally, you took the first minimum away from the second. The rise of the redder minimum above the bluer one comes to 0.4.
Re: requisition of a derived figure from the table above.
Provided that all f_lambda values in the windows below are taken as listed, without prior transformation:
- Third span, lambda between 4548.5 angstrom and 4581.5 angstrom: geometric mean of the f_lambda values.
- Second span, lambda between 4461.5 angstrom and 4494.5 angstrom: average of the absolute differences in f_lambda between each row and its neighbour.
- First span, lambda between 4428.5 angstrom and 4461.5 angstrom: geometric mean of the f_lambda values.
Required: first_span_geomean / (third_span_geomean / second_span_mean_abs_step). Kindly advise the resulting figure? 0.52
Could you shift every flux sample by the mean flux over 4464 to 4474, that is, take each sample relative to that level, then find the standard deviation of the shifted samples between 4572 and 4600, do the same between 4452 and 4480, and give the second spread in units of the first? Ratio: 1.6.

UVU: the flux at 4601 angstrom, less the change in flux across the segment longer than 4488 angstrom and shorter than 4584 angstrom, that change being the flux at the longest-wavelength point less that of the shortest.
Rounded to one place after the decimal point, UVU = 11.3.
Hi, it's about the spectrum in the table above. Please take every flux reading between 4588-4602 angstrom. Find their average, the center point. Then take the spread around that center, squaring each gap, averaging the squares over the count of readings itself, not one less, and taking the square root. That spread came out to 0.15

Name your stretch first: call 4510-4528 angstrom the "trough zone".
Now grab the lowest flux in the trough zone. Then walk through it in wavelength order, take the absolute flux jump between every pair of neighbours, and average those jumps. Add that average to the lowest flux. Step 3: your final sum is 10.6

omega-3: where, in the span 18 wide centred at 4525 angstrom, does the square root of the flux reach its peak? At 4523 angstrom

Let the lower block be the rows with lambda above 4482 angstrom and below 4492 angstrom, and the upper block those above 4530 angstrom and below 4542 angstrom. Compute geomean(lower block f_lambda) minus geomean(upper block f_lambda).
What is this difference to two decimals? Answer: 0.24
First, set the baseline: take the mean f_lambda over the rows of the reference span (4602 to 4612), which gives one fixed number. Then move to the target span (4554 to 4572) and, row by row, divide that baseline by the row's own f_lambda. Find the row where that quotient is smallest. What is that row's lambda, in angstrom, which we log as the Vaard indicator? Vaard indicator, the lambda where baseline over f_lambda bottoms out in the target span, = 4559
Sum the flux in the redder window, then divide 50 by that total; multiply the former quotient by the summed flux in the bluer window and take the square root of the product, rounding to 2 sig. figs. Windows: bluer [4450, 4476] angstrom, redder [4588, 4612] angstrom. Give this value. 7.7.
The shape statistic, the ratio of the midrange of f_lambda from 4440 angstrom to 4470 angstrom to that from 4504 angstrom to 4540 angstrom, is 1.038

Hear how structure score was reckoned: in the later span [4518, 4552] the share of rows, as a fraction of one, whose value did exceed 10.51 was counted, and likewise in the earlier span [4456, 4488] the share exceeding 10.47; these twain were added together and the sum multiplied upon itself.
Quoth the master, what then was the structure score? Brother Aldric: 1.0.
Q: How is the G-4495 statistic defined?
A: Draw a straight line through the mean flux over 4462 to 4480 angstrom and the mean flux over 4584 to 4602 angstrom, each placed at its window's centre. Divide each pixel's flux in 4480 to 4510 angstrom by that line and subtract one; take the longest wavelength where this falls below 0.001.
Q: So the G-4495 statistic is 4508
